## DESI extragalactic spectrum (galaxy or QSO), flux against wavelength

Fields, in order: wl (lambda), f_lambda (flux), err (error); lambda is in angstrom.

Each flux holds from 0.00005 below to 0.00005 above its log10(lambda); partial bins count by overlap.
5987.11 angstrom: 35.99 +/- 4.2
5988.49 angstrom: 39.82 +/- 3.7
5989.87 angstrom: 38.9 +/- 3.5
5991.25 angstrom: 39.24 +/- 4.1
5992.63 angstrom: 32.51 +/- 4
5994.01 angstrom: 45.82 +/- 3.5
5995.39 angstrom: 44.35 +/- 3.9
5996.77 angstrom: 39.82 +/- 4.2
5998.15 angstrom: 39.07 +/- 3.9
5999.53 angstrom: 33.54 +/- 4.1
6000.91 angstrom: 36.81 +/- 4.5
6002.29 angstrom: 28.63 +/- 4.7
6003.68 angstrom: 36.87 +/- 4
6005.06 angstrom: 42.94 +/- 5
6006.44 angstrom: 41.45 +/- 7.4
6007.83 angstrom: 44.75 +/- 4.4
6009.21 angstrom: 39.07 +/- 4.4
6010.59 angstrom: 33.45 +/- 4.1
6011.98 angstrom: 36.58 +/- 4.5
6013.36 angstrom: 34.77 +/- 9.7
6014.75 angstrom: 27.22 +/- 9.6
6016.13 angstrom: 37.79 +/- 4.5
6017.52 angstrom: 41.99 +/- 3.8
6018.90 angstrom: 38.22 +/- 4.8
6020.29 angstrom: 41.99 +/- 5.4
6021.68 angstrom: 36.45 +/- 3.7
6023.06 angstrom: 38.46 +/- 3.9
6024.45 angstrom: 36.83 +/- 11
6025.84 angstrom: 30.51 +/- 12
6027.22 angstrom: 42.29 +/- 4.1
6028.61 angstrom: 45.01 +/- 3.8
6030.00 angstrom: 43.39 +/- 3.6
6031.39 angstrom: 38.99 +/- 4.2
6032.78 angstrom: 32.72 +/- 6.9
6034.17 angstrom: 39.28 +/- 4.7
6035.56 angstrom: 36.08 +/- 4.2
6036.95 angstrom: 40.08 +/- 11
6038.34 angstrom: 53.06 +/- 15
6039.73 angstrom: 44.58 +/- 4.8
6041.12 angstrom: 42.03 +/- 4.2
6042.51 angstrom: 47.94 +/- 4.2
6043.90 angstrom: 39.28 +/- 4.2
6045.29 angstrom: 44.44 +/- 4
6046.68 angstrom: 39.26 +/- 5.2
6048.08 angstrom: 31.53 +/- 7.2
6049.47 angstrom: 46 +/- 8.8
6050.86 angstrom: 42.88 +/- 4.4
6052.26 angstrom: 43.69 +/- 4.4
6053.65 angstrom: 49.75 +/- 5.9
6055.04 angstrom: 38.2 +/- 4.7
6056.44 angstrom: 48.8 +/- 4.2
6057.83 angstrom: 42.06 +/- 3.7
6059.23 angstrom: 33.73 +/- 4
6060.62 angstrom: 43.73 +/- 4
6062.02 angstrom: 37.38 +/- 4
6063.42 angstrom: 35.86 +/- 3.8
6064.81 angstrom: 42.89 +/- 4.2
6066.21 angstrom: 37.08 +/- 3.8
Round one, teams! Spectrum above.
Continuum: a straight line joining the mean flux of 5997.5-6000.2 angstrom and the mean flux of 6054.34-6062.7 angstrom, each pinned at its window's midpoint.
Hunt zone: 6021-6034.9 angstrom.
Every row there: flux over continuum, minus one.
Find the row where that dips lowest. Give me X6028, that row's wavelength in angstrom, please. 6025.84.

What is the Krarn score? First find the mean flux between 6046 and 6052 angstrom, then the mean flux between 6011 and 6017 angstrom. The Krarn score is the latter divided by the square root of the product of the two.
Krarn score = 0.92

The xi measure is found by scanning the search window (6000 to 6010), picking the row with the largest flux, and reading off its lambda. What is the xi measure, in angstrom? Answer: 6007.83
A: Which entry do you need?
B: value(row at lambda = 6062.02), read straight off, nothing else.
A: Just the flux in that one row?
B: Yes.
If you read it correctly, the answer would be 37.38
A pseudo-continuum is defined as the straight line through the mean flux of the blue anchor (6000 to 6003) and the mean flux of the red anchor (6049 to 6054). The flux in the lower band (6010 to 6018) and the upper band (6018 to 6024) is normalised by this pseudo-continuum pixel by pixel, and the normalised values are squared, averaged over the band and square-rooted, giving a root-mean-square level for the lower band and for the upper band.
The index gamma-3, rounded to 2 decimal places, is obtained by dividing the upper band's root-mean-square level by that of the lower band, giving 1.04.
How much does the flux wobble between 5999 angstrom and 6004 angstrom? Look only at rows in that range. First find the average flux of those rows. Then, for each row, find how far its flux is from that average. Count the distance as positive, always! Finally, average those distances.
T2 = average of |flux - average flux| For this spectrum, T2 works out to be 2.9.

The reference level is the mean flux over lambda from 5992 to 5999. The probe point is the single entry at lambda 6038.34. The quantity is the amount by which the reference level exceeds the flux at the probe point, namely -13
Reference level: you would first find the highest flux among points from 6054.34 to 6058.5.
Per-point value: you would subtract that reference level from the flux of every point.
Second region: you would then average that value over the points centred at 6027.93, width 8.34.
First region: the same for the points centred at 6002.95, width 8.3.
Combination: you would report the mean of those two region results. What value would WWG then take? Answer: -10.7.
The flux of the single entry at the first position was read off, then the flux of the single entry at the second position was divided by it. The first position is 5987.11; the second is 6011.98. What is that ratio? 1.02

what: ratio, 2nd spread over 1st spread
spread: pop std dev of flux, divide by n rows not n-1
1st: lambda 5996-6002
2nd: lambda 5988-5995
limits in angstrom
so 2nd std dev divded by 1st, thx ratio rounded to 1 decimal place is 1.7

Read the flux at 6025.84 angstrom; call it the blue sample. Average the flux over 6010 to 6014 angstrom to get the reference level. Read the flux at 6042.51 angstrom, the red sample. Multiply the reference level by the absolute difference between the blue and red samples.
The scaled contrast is 609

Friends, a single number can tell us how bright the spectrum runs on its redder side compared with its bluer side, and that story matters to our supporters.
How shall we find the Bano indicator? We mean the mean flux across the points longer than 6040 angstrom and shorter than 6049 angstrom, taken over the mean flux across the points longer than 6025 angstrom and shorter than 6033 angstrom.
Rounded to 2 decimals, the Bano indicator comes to 1.05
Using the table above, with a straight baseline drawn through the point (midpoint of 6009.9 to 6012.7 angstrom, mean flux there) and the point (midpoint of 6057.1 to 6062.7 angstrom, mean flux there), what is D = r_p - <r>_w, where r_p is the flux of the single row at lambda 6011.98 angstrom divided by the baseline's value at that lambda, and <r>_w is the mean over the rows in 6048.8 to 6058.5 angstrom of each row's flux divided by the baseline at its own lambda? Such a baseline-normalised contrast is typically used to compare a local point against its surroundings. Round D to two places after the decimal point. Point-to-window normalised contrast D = -0.11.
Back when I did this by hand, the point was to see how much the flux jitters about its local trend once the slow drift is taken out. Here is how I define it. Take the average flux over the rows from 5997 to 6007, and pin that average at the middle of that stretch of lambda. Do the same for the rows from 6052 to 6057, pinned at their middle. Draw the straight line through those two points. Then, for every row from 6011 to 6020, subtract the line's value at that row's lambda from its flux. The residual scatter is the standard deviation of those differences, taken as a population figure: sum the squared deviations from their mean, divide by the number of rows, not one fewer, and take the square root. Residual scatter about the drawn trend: 4.4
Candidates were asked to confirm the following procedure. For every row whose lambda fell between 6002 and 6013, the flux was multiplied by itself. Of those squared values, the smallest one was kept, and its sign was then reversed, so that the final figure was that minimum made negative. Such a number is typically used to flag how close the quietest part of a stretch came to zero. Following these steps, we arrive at -820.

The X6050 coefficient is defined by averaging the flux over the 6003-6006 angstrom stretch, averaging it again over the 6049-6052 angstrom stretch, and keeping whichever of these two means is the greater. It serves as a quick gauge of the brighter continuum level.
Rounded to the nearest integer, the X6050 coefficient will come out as 44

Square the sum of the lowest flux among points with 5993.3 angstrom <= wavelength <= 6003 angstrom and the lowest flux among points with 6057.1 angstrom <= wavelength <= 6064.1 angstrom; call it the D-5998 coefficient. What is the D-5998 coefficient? 3889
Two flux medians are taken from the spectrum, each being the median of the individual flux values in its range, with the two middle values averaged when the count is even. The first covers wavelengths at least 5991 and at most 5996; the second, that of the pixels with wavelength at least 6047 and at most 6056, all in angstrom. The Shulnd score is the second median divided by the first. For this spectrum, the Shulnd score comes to 1.04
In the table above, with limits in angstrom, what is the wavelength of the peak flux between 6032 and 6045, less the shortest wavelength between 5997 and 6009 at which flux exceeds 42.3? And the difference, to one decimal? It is 33.3 angstrom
